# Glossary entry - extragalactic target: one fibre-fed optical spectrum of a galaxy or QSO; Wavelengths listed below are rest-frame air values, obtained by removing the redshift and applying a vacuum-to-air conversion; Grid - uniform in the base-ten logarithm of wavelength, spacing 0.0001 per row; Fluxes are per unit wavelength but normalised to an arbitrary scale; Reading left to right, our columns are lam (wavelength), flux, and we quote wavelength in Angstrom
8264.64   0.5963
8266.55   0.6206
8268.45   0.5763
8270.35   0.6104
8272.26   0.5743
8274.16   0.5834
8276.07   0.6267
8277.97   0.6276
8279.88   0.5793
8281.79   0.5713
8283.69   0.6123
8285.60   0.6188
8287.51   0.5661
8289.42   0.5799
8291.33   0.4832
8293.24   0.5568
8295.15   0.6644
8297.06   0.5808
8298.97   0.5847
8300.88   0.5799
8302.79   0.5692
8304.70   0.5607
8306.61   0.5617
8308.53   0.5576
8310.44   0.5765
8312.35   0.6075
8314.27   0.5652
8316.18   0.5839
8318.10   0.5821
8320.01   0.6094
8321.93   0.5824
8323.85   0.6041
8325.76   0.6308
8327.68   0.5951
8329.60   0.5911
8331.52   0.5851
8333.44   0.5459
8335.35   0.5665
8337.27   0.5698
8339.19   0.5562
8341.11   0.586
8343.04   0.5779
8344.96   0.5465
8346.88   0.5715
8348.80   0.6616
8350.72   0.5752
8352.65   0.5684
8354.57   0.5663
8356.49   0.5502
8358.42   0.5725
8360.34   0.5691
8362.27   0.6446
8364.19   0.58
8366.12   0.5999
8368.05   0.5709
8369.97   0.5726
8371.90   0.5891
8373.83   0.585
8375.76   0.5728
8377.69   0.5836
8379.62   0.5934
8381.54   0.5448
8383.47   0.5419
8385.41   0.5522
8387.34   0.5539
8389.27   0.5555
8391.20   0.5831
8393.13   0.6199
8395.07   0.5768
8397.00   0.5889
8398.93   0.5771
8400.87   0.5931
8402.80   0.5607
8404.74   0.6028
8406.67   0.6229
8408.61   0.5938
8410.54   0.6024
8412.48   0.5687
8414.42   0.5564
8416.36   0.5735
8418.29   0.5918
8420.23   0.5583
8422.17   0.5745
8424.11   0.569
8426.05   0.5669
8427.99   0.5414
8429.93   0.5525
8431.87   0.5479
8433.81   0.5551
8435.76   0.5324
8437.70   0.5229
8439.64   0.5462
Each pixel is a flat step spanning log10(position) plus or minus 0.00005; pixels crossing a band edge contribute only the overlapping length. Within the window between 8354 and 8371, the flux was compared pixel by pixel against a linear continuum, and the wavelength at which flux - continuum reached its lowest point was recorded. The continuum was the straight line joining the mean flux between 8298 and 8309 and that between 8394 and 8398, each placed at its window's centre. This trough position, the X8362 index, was 8356.49 Angstrom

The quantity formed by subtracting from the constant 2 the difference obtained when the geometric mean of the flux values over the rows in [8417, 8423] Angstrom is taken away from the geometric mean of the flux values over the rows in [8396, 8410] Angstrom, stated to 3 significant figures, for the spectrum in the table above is 1.98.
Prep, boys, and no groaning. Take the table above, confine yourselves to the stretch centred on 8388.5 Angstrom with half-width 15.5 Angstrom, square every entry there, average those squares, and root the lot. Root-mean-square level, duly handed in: 0.574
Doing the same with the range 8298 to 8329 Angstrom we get 0.585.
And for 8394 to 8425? 0.582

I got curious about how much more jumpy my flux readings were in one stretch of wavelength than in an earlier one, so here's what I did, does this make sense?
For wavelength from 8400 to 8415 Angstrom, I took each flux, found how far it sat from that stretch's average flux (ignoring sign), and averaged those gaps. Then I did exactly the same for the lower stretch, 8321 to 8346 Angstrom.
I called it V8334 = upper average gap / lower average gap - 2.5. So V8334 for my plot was -1.4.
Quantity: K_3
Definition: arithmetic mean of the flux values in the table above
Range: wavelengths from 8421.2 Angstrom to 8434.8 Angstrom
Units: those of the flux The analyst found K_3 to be 0.558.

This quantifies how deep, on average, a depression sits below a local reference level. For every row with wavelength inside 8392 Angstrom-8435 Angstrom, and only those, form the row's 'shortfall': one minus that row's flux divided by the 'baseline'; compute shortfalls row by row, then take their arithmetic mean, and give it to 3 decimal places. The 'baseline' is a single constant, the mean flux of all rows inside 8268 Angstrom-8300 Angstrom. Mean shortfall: 0.019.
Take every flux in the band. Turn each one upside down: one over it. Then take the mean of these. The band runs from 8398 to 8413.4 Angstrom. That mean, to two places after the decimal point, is 1.70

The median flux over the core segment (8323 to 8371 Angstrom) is 0.573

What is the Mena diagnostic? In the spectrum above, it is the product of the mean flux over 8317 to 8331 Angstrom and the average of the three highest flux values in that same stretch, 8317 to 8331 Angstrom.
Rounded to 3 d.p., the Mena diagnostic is 0.368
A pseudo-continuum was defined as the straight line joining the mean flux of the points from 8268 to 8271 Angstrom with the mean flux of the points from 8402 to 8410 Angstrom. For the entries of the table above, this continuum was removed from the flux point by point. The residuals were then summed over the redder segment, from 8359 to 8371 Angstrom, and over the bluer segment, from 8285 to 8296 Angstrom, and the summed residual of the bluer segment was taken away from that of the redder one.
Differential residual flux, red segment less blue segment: 0.06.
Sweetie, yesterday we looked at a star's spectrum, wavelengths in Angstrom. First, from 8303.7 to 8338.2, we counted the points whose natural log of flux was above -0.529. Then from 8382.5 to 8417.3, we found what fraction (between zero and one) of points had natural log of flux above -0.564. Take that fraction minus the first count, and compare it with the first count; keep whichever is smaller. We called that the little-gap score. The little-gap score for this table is -5.4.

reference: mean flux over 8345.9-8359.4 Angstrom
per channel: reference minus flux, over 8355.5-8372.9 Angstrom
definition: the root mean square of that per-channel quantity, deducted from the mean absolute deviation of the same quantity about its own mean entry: -0.007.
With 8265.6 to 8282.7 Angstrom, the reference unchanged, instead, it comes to -0.006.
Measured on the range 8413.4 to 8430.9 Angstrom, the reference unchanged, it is -0.010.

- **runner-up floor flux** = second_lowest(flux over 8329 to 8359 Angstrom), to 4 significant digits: 0.5465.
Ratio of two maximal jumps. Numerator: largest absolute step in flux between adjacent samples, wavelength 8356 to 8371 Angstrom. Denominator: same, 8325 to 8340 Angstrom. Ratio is 1.9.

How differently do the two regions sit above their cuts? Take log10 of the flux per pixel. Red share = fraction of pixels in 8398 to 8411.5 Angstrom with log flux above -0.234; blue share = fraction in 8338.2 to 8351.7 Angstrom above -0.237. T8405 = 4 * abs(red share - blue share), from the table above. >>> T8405 1.7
